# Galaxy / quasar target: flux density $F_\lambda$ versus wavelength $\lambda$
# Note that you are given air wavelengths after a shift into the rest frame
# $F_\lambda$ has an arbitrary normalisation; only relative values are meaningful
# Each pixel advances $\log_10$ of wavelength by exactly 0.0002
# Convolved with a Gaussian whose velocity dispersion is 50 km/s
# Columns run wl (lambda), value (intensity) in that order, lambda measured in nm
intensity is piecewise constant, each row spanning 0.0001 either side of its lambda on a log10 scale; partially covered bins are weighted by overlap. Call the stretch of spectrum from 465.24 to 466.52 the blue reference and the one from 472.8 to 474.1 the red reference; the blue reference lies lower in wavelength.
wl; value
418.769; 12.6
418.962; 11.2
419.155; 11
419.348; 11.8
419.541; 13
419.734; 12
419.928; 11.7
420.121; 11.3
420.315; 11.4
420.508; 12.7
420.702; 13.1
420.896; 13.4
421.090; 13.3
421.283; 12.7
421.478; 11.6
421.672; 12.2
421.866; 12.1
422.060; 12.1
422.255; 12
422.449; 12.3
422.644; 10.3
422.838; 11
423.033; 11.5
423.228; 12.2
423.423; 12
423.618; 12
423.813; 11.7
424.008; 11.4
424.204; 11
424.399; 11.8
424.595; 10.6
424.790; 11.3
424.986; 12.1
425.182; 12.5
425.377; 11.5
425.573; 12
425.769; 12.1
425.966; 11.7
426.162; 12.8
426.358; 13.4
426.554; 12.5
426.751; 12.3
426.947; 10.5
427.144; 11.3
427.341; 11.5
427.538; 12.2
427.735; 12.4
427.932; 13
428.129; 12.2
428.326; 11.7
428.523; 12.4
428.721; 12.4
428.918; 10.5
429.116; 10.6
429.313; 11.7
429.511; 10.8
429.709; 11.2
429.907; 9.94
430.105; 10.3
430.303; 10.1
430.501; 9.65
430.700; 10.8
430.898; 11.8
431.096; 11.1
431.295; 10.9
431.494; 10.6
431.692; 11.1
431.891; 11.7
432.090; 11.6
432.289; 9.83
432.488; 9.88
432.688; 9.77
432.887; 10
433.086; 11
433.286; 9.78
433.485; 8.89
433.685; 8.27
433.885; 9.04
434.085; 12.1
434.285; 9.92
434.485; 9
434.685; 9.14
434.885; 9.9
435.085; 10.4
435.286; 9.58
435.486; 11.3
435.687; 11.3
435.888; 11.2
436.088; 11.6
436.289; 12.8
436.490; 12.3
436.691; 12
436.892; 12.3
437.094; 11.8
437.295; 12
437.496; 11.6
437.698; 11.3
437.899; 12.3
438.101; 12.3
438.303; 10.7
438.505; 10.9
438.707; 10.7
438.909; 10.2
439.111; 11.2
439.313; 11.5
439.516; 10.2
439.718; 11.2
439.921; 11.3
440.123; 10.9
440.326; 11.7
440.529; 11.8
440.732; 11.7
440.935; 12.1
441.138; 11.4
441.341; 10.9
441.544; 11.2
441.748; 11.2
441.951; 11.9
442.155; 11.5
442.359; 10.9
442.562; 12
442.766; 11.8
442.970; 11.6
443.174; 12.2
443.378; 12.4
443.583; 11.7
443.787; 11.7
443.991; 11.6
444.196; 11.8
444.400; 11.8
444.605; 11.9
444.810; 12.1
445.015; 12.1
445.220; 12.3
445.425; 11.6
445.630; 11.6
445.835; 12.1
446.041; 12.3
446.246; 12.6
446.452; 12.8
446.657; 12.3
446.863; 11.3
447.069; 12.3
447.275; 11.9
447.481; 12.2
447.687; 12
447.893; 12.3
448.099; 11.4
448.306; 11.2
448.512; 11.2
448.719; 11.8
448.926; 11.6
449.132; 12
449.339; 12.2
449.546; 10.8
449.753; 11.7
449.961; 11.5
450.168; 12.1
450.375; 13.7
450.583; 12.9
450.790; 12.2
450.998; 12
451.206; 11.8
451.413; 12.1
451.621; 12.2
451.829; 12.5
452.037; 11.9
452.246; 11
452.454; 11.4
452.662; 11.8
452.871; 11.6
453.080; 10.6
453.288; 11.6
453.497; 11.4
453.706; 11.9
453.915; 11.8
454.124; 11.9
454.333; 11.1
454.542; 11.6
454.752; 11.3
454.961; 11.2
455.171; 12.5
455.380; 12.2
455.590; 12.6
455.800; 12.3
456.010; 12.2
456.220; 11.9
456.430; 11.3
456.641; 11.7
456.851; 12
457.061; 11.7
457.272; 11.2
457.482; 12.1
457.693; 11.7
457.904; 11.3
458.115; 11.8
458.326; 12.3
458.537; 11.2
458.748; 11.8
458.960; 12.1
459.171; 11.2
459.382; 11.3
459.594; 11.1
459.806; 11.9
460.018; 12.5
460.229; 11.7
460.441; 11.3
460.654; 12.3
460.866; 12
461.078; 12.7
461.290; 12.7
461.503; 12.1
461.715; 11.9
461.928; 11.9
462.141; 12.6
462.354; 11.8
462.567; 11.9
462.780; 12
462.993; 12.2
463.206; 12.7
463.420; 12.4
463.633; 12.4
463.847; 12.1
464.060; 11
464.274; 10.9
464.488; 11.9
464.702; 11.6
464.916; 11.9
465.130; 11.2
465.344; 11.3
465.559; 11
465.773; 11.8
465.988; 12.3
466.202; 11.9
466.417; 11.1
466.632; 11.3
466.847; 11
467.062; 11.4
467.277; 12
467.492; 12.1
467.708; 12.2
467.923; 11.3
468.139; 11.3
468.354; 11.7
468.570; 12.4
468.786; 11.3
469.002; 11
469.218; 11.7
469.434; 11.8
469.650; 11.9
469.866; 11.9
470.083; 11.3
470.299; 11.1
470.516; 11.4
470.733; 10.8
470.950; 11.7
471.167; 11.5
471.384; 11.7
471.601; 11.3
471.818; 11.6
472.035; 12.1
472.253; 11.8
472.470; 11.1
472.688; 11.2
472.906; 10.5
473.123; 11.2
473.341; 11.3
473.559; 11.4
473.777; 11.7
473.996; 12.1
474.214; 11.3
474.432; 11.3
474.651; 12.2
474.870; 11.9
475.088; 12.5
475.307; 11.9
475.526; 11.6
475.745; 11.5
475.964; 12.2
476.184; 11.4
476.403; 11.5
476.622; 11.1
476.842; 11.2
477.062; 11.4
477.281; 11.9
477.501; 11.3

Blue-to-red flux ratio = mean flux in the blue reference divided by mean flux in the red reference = 1.02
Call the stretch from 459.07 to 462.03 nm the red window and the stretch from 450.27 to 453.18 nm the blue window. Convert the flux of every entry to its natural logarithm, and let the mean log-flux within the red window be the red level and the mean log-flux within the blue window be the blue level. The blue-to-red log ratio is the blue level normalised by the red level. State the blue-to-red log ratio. 1.00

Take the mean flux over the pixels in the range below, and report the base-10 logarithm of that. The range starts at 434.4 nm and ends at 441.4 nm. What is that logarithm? 1.05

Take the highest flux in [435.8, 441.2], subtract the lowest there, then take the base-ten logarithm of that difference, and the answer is 0.41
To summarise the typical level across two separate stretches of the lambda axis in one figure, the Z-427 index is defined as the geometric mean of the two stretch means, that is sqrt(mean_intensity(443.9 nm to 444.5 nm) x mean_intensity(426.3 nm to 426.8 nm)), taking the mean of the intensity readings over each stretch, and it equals 12.2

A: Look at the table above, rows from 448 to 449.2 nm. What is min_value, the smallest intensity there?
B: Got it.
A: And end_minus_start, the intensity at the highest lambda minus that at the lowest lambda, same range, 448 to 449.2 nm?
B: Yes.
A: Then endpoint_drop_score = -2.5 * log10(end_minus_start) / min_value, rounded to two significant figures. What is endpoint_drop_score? 0.050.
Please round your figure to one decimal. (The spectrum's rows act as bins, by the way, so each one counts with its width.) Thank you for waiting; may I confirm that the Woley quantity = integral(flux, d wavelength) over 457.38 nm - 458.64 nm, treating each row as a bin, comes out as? 14.8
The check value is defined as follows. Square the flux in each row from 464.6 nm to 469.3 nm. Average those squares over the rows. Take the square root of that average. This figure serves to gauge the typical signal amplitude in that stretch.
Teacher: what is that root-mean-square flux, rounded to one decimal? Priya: 11.6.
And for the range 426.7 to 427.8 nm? 11.7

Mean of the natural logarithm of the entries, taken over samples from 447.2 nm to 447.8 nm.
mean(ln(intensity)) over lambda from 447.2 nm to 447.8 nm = 2.49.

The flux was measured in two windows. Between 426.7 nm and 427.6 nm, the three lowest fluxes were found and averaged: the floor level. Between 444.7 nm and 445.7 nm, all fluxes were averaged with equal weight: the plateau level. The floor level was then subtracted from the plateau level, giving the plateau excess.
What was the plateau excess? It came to 0.8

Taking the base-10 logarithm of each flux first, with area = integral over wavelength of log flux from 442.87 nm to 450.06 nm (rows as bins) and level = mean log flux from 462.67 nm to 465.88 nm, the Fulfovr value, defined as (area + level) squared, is 77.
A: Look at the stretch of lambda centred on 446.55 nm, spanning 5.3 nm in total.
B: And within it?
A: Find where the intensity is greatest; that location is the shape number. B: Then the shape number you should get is 446.452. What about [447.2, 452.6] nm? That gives 450.375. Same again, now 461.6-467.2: 463.206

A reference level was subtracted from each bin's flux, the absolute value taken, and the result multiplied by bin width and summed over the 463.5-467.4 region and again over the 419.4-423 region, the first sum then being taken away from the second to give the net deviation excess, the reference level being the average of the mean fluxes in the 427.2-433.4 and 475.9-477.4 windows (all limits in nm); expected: 1.7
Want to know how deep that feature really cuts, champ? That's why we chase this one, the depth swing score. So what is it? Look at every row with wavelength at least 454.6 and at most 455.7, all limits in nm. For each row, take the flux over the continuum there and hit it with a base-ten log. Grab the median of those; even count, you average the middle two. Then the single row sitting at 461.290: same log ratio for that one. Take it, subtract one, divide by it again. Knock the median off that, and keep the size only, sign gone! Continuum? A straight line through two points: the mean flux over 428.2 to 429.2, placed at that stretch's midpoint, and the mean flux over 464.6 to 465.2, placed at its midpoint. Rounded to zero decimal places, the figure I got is 24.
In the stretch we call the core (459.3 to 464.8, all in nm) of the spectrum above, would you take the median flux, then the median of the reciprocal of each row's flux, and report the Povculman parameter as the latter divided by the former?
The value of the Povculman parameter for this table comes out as 0.0070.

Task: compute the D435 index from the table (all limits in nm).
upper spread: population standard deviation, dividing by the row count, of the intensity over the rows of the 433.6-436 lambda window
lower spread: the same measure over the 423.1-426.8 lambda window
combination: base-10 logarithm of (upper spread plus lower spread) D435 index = 0.24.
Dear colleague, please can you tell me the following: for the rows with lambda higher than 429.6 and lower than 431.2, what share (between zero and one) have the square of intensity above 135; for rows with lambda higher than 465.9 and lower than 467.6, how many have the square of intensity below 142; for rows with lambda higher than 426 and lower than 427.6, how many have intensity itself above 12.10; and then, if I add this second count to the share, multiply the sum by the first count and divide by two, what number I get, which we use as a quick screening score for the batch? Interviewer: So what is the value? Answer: 12.8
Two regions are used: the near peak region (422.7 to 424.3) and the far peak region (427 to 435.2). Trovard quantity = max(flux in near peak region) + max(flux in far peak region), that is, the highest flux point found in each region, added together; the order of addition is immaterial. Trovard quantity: 25.2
